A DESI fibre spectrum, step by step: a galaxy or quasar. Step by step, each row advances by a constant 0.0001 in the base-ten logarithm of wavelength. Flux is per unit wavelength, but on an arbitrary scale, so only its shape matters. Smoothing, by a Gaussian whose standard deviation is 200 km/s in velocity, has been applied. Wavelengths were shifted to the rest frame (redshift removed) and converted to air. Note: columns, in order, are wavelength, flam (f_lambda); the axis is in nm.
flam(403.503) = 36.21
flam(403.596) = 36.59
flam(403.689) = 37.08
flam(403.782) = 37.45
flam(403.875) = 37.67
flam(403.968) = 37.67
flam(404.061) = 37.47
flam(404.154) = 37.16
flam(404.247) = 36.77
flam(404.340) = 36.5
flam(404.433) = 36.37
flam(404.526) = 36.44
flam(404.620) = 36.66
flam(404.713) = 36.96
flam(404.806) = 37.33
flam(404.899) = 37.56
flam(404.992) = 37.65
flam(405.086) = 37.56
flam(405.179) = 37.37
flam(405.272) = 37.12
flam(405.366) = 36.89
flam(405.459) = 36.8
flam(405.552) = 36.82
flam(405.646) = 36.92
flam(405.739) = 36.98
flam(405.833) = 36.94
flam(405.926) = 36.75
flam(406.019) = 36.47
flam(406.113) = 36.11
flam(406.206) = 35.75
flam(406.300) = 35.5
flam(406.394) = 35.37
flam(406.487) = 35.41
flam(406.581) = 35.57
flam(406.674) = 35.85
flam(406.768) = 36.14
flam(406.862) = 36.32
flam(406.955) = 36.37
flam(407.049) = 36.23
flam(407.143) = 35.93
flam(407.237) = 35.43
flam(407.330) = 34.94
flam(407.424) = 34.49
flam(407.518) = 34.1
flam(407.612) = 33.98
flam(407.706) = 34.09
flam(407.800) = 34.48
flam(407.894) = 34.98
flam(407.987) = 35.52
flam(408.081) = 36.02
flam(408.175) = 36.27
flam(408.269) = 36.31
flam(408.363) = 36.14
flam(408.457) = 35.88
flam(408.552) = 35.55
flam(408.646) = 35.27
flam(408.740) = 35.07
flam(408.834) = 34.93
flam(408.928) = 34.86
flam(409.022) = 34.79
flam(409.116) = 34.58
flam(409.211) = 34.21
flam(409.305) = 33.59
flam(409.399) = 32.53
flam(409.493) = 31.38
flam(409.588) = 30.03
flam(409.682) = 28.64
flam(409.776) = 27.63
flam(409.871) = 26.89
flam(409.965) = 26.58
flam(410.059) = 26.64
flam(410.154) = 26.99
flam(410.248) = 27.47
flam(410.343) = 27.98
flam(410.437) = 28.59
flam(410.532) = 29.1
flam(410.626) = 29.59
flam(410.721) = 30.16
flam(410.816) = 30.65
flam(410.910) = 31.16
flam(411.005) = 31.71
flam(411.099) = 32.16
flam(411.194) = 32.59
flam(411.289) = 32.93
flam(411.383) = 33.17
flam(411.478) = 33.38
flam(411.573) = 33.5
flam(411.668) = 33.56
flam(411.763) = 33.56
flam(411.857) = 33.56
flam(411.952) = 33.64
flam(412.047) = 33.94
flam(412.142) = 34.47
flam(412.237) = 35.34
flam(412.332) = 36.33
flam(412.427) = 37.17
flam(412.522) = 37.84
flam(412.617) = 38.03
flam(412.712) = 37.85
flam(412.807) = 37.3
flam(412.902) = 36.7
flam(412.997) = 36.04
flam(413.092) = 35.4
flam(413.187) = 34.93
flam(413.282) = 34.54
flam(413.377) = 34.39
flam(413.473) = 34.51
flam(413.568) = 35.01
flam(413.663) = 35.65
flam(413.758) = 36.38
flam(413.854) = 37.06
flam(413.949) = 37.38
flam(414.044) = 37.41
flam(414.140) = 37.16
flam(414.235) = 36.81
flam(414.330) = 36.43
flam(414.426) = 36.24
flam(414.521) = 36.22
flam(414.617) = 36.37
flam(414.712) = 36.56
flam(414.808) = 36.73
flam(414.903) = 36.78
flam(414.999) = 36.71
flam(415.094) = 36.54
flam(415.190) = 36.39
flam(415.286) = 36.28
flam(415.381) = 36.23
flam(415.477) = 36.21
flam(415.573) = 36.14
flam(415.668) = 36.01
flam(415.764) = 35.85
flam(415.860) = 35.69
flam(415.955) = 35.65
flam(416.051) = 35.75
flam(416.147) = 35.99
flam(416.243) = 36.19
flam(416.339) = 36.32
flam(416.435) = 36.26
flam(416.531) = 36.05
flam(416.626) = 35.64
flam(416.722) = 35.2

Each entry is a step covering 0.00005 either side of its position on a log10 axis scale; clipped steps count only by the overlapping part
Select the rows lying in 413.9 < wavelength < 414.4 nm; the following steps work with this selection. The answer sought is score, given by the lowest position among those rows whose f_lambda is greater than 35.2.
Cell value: 413.949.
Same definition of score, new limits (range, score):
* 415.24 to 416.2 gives 415.286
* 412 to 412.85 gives 412.237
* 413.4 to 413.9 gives 413.663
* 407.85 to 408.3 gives 407.987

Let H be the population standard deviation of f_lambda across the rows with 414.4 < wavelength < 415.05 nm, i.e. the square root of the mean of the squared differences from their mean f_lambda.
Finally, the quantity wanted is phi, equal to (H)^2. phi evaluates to 0.0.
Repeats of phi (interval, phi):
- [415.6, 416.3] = 0.0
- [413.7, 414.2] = 0.1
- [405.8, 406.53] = 0.3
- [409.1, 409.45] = 0.6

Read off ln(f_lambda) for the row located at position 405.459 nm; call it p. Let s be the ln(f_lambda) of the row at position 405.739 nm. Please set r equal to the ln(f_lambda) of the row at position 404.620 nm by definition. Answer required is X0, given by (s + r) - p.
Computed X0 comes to 3.61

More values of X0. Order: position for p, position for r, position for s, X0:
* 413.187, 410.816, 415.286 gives 3.46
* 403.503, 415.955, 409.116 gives 3.53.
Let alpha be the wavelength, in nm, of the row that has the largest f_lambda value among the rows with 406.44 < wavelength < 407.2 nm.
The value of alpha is 406.955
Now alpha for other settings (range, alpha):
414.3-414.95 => 414.903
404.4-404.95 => 404.899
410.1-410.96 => 410.910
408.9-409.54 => 408.928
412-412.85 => 412.617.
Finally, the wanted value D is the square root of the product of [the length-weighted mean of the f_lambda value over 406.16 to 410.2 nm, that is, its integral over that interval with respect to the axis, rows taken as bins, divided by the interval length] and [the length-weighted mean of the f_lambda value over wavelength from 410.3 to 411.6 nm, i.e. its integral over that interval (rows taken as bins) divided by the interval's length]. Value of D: 32.5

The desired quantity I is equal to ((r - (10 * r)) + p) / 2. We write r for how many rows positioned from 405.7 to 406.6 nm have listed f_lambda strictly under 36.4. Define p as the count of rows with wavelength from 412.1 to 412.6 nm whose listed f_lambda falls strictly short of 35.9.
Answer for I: -26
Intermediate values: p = 2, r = 6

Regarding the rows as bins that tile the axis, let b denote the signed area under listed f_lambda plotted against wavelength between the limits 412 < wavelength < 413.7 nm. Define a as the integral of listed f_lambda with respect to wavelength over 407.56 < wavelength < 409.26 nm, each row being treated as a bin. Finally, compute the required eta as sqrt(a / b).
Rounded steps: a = 59.8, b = 61.0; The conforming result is 0.99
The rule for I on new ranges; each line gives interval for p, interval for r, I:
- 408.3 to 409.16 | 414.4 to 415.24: -14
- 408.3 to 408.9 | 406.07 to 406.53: -20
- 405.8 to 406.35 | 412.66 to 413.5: -26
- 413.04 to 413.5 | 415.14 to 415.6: -20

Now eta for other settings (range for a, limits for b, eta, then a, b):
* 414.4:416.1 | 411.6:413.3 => 1.01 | 61.6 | 60.5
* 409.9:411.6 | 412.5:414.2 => 0.91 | 51.3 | 61.7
